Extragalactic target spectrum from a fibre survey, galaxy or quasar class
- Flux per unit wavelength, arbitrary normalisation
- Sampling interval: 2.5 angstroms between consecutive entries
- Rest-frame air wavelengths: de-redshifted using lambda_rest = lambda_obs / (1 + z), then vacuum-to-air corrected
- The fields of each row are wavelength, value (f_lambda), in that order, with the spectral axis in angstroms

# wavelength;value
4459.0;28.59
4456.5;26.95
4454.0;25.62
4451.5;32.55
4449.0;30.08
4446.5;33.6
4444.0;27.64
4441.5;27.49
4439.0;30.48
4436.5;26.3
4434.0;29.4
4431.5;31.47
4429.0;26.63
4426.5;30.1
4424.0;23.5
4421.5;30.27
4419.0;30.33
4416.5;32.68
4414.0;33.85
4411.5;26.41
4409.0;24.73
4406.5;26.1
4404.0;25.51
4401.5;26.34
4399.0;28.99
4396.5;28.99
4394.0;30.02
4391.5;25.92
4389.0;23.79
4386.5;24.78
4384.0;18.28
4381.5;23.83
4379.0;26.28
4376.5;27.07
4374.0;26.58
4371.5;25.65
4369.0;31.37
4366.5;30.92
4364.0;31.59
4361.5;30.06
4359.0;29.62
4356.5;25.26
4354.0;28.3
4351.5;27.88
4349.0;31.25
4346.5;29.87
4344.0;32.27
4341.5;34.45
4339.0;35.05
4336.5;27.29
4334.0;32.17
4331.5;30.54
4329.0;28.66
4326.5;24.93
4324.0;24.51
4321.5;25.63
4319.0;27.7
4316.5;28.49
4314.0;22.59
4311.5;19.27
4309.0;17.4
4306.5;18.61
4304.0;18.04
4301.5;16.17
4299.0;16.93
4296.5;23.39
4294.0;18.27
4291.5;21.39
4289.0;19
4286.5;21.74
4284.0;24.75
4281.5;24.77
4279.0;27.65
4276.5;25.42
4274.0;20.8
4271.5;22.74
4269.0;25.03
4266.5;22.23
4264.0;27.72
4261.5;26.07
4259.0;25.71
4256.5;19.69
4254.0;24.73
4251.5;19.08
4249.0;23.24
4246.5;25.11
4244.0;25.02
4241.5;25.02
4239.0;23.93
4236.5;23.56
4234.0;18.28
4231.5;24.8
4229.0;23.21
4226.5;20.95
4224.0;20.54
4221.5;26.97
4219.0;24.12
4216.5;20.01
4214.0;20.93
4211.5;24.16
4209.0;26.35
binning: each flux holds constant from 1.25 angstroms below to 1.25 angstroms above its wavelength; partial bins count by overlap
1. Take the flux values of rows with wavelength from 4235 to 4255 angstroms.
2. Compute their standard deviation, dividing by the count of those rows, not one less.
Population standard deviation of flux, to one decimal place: 1.9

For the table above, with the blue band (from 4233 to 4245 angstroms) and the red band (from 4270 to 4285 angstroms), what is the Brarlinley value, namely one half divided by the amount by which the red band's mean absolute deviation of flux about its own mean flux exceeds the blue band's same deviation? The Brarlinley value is -2.2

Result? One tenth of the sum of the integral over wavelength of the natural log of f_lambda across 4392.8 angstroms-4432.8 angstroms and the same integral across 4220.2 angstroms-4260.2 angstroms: 25.9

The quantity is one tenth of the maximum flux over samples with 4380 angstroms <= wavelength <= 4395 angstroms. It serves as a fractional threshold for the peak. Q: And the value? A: 3.00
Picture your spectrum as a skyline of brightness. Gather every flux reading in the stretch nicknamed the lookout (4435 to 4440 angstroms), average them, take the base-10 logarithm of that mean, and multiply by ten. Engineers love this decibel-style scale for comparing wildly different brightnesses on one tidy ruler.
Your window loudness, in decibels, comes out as 14.5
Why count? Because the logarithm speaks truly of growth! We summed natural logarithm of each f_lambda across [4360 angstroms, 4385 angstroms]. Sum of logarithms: 33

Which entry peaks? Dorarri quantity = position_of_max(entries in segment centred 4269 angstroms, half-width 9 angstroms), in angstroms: 4264.0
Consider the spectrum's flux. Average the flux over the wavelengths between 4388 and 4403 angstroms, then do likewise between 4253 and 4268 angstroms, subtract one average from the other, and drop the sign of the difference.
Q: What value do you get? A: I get 3.0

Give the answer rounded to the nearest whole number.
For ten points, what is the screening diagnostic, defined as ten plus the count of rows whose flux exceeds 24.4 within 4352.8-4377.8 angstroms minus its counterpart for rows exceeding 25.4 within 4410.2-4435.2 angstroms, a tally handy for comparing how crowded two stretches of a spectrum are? 11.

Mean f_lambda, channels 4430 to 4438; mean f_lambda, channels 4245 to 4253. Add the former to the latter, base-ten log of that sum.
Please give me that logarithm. 1.71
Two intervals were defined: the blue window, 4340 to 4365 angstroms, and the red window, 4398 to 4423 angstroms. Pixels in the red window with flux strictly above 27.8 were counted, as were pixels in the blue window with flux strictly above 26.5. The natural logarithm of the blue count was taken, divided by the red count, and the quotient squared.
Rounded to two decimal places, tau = 0.19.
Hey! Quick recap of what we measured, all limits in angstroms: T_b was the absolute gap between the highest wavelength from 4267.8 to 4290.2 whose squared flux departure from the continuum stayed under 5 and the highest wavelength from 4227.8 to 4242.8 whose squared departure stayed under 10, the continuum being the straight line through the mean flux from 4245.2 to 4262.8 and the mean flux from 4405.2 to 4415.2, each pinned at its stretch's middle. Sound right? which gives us 42.5 angstroms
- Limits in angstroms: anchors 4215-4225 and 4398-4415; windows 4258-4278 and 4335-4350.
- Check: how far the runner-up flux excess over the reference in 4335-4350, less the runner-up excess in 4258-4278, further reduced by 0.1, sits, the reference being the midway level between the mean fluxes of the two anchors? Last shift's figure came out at 8.3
